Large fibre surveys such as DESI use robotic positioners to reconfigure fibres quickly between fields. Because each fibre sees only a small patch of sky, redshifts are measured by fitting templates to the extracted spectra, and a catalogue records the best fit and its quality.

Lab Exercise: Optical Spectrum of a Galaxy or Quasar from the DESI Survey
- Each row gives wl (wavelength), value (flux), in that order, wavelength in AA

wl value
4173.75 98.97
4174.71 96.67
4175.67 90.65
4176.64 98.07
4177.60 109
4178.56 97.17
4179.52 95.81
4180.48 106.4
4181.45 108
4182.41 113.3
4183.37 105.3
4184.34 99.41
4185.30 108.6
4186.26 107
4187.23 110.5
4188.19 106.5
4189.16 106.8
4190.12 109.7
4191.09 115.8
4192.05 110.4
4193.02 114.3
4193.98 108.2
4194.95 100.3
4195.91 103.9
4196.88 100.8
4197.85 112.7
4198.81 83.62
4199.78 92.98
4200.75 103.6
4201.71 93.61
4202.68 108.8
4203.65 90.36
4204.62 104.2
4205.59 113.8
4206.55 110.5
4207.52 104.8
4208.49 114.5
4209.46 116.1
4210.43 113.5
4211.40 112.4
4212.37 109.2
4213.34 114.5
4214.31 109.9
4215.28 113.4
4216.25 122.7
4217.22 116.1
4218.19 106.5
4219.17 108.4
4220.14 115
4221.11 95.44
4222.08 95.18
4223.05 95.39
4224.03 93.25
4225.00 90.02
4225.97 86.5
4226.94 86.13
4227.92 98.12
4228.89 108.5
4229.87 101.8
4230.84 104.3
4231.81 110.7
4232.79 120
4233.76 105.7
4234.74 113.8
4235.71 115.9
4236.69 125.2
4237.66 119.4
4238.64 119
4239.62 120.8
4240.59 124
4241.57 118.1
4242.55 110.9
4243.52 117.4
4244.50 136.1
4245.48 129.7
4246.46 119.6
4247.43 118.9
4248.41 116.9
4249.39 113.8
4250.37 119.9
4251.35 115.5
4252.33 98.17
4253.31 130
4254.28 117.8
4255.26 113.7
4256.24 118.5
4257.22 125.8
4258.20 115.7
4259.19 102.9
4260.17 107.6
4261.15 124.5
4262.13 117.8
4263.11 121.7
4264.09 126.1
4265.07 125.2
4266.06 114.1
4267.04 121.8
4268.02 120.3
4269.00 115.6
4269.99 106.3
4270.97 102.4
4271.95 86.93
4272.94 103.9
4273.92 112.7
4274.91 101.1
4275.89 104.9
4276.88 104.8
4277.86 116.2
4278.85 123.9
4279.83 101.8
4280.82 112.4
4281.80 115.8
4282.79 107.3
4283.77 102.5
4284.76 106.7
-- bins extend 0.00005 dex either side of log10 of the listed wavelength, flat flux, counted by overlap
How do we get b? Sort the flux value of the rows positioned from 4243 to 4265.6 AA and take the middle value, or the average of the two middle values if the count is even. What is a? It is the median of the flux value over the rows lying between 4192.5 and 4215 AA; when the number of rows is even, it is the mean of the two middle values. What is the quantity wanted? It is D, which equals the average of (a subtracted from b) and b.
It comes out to 64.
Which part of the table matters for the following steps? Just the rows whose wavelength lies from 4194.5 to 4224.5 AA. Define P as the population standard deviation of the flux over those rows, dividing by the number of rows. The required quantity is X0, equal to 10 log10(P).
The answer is 9.7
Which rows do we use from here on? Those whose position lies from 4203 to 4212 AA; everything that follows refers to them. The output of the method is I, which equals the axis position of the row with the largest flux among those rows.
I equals 4209.46 AA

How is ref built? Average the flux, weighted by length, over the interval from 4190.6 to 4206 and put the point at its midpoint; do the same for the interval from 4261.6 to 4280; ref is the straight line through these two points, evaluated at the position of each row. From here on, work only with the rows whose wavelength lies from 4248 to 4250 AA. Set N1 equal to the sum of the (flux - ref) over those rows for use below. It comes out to 12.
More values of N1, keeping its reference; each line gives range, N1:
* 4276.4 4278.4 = -5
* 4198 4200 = -31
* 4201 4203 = -6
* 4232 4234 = 10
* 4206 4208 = 6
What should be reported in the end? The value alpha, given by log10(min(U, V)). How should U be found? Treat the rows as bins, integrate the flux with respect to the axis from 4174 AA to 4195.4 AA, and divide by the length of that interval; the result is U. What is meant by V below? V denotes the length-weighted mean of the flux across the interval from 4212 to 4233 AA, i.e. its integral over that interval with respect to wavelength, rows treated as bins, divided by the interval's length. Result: 2.02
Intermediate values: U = 105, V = 104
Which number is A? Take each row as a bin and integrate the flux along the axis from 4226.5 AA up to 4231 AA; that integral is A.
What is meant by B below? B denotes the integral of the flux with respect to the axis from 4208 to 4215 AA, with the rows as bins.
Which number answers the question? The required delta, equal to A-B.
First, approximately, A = 448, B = 790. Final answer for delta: -342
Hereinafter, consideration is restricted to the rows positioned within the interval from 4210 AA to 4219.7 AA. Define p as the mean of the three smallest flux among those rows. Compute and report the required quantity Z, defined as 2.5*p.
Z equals 270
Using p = 108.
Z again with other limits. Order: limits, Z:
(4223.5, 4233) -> 219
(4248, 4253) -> 273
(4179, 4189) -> 250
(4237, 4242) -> 297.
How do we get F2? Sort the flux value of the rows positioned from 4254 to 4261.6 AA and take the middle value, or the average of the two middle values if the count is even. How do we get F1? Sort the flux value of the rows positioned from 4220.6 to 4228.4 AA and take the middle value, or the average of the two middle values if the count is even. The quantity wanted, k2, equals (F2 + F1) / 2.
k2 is 105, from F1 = 94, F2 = 117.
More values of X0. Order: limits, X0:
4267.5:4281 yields 9.6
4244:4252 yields 8.5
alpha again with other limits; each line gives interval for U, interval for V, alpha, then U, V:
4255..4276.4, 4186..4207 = 2.02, 113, 105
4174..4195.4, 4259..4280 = 2.02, 105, 112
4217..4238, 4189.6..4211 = 2.02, 105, 106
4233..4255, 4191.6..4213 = 2.02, 118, 106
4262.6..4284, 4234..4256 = 2.05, 111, 119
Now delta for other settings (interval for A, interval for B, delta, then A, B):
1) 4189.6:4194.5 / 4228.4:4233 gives 48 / 547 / 499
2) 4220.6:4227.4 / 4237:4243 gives -88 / 625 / 713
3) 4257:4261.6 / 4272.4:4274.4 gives 311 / 526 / 215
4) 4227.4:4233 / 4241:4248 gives -255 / 596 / 850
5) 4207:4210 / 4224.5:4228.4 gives -17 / 335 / 352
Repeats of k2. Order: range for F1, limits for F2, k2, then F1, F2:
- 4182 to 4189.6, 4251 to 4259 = 112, 107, 117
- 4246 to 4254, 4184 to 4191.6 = 113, 118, 108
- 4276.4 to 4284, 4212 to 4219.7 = 111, 110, 112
